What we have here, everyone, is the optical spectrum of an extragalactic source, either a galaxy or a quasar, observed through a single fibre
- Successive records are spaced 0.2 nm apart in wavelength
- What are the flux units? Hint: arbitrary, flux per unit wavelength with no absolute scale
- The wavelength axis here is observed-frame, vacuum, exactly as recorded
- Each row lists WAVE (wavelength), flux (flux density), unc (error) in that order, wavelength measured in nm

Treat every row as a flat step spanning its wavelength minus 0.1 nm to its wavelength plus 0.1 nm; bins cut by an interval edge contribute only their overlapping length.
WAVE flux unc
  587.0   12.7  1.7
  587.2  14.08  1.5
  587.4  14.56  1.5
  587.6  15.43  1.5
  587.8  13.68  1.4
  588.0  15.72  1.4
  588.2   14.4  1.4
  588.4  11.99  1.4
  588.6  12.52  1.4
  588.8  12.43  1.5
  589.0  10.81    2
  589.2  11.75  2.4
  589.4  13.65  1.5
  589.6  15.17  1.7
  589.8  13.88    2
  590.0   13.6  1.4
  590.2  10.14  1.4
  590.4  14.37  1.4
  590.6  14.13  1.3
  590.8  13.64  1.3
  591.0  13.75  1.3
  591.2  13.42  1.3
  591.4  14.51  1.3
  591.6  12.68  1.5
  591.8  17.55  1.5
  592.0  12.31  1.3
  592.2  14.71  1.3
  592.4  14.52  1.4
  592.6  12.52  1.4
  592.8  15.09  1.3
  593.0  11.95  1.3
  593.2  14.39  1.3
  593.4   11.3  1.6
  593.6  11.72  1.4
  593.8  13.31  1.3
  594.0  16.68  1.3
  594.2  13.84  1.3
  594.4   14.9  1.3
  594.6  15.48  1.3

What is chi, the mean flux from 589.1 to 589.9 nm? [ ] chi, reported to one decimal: 13.6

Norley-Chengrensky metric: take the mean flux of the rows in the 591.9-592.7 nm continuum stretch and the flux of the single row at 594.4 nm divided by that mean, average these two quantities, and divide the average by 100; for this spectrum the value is 0.0731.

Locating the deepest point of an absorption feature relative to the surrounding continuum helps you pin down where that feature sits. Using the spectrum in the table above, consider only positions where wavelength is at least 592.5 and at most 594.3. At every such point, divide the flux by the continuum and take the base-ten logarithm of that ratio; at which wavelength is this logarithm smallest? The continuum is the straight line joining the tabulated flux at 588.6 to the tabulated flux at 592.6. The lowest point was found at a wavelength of 593.4 nm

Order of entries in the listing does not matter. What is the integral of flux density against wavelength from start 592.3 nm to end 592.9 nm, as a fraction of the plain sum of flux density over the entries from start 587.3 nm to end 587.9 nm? 0.193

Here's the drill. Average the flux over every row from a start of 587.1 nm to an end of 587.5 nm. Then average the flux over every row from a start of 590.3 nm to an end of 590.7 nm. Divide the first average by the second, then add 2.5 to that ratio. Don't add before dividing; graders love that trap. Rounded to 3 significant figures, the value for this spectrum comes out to 3.50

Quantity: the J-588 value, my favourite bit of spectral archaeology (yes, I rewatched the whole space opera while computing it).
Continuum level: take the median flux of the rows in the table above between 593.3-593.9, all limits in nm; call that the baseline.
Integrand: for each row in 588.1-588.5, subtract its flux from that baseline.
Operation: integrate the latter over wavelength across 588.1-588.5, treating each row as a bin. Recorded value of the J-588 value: -0.59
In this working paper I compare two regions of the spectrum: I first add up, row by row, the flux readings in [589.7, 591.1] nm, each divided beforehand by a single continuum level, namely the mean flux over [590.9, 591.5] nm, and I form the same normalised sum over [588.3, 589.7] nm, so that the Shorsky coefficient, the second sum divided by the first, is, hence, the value 0.94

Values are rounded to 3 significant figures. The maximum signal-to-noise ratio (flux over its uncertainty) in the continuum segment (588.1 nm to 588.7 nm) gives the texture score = 10.3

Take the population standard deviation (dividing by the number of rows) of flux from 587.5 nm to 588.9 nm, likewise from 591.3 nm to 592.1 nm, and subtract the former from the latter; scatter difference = 0.68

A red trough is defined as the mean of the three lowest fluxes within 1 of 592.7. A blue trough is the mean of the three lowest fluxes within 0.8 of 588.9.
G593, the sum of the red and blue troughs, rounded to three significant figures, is 23.2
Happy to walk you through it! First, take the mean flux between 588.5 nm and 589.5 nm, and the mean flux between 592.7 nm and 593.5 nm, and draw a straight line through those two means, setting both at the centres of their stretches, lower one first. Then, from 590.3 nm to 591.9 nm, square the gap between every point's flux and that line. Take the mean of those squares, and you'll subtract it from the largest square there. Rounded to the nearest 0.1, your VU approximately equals 17.7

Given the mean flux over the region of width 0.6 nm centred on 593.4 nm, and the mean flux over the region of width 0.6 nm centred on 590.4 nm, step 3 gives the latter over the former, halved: 0.516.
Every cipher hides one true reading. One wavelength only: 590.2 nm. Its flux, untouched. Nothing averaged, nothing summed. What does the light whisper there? 10.14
